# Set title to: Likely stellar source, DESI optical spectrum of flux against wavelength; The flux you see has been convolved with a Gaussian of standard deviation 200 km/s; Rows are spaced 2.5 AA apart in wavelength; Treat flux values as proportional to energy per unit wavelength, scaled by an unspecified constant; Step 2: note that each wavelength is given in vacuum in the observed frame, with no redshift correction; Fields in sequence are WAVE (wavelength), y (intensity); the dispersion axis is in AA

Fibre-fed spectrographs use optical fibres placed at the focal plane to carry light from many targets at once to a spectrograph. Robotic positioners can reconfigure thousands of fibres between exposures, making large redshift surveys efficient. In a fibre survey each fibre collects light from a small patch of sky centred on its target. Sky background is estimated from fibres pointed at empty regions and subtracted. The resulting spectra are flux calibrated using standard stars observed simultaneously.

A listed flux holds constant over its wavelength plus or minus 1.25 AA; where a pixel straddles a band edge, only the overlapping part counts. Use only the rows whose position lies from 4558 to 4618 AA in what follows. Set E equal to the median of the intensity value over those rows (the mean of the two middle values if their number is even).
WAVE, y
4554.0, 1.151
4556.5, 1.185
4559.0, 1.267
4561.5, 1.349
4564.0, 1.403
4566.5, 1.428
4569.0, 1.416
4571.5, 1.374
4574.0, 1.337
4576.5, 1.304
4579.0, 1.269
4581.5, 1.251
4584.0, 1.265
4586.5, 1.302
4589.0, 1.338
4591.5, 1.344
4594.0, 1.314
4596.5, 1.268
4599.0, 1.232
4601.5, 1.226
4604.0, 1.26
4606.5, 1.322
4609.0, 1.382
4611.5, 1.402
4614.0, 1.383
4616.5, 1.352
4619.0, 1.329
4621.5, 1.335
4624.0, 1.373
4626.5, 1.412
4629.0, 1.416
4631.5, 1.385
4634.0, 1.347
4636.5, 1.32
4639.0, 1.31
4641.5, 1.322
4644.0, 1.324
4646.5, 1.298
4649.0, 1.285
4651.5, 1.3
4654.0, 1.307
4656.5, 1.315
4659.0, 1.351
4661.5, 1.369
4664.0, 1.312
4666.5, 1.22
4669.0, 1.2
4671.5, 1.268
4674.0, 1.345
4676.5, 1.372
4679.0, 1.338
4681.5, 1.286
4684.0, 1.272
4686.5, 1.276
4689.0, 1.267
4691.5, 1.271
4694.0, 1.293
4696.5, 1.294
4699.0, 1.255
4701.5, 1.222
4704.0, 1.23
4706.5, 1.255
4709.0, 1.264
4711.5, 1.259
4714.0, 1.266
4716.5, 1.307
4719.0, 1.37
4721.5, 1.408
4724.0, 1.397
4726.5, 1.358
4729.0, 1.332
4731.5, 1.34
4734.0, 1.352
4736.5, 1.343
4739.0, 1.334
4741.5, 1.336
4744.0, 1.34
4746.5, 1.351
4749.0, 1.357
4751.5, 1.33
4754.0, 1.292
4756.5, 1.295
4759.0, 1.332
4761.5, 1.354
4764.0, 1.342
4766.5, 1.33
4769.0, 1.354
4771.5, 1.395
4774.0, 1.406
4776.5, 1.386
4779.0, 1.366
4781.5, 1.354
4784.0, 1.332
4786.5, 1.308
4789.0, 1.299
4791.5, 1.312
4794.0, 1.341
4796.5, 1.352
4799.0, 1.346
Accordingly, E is 1.33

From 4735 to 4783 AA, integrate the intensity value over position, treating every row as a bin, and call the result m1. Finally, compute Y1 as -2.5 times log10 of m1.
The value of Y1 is -4.5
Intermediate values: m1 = 65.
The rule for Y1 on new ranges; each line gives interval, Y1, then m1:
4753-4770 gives -3.4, 23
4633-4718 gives -5.1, 110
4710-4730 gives -3.6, 27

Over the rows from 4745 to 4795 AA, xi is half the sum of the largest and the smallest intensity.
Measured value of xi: 1.35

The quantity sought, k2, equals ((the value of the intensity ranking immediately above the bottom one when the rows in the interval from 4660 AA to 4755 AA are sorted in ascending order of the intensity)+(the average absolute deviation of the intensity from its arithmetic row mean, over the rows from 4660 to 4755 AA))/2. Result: 0.632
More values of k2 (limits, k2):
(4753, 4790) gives 0.662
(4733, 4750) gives 0.672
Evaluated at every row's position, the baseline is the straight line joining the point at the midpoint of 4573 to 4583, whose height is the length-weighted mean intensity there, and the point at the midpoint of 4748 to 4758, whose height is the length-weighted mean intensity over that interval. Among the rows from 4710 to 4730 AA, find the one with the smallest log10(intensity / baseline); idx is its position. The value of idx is 4711.5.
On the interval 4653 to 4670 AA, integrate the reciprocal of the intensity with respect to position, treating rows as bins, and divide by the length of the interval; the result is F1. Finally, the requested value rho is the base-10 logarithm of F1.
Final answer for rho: -0.112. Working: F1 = 0.772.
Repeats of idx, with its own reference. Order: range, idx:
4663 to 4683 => 4669.0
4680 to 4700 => 4699.0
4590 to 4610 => 4601.5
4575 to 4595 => 4581.5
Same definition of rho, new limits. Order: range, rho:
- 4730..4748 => -0.128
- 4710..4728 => -0.125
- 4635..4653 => -0.117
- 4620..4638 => -0.136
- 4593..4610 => -0.108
